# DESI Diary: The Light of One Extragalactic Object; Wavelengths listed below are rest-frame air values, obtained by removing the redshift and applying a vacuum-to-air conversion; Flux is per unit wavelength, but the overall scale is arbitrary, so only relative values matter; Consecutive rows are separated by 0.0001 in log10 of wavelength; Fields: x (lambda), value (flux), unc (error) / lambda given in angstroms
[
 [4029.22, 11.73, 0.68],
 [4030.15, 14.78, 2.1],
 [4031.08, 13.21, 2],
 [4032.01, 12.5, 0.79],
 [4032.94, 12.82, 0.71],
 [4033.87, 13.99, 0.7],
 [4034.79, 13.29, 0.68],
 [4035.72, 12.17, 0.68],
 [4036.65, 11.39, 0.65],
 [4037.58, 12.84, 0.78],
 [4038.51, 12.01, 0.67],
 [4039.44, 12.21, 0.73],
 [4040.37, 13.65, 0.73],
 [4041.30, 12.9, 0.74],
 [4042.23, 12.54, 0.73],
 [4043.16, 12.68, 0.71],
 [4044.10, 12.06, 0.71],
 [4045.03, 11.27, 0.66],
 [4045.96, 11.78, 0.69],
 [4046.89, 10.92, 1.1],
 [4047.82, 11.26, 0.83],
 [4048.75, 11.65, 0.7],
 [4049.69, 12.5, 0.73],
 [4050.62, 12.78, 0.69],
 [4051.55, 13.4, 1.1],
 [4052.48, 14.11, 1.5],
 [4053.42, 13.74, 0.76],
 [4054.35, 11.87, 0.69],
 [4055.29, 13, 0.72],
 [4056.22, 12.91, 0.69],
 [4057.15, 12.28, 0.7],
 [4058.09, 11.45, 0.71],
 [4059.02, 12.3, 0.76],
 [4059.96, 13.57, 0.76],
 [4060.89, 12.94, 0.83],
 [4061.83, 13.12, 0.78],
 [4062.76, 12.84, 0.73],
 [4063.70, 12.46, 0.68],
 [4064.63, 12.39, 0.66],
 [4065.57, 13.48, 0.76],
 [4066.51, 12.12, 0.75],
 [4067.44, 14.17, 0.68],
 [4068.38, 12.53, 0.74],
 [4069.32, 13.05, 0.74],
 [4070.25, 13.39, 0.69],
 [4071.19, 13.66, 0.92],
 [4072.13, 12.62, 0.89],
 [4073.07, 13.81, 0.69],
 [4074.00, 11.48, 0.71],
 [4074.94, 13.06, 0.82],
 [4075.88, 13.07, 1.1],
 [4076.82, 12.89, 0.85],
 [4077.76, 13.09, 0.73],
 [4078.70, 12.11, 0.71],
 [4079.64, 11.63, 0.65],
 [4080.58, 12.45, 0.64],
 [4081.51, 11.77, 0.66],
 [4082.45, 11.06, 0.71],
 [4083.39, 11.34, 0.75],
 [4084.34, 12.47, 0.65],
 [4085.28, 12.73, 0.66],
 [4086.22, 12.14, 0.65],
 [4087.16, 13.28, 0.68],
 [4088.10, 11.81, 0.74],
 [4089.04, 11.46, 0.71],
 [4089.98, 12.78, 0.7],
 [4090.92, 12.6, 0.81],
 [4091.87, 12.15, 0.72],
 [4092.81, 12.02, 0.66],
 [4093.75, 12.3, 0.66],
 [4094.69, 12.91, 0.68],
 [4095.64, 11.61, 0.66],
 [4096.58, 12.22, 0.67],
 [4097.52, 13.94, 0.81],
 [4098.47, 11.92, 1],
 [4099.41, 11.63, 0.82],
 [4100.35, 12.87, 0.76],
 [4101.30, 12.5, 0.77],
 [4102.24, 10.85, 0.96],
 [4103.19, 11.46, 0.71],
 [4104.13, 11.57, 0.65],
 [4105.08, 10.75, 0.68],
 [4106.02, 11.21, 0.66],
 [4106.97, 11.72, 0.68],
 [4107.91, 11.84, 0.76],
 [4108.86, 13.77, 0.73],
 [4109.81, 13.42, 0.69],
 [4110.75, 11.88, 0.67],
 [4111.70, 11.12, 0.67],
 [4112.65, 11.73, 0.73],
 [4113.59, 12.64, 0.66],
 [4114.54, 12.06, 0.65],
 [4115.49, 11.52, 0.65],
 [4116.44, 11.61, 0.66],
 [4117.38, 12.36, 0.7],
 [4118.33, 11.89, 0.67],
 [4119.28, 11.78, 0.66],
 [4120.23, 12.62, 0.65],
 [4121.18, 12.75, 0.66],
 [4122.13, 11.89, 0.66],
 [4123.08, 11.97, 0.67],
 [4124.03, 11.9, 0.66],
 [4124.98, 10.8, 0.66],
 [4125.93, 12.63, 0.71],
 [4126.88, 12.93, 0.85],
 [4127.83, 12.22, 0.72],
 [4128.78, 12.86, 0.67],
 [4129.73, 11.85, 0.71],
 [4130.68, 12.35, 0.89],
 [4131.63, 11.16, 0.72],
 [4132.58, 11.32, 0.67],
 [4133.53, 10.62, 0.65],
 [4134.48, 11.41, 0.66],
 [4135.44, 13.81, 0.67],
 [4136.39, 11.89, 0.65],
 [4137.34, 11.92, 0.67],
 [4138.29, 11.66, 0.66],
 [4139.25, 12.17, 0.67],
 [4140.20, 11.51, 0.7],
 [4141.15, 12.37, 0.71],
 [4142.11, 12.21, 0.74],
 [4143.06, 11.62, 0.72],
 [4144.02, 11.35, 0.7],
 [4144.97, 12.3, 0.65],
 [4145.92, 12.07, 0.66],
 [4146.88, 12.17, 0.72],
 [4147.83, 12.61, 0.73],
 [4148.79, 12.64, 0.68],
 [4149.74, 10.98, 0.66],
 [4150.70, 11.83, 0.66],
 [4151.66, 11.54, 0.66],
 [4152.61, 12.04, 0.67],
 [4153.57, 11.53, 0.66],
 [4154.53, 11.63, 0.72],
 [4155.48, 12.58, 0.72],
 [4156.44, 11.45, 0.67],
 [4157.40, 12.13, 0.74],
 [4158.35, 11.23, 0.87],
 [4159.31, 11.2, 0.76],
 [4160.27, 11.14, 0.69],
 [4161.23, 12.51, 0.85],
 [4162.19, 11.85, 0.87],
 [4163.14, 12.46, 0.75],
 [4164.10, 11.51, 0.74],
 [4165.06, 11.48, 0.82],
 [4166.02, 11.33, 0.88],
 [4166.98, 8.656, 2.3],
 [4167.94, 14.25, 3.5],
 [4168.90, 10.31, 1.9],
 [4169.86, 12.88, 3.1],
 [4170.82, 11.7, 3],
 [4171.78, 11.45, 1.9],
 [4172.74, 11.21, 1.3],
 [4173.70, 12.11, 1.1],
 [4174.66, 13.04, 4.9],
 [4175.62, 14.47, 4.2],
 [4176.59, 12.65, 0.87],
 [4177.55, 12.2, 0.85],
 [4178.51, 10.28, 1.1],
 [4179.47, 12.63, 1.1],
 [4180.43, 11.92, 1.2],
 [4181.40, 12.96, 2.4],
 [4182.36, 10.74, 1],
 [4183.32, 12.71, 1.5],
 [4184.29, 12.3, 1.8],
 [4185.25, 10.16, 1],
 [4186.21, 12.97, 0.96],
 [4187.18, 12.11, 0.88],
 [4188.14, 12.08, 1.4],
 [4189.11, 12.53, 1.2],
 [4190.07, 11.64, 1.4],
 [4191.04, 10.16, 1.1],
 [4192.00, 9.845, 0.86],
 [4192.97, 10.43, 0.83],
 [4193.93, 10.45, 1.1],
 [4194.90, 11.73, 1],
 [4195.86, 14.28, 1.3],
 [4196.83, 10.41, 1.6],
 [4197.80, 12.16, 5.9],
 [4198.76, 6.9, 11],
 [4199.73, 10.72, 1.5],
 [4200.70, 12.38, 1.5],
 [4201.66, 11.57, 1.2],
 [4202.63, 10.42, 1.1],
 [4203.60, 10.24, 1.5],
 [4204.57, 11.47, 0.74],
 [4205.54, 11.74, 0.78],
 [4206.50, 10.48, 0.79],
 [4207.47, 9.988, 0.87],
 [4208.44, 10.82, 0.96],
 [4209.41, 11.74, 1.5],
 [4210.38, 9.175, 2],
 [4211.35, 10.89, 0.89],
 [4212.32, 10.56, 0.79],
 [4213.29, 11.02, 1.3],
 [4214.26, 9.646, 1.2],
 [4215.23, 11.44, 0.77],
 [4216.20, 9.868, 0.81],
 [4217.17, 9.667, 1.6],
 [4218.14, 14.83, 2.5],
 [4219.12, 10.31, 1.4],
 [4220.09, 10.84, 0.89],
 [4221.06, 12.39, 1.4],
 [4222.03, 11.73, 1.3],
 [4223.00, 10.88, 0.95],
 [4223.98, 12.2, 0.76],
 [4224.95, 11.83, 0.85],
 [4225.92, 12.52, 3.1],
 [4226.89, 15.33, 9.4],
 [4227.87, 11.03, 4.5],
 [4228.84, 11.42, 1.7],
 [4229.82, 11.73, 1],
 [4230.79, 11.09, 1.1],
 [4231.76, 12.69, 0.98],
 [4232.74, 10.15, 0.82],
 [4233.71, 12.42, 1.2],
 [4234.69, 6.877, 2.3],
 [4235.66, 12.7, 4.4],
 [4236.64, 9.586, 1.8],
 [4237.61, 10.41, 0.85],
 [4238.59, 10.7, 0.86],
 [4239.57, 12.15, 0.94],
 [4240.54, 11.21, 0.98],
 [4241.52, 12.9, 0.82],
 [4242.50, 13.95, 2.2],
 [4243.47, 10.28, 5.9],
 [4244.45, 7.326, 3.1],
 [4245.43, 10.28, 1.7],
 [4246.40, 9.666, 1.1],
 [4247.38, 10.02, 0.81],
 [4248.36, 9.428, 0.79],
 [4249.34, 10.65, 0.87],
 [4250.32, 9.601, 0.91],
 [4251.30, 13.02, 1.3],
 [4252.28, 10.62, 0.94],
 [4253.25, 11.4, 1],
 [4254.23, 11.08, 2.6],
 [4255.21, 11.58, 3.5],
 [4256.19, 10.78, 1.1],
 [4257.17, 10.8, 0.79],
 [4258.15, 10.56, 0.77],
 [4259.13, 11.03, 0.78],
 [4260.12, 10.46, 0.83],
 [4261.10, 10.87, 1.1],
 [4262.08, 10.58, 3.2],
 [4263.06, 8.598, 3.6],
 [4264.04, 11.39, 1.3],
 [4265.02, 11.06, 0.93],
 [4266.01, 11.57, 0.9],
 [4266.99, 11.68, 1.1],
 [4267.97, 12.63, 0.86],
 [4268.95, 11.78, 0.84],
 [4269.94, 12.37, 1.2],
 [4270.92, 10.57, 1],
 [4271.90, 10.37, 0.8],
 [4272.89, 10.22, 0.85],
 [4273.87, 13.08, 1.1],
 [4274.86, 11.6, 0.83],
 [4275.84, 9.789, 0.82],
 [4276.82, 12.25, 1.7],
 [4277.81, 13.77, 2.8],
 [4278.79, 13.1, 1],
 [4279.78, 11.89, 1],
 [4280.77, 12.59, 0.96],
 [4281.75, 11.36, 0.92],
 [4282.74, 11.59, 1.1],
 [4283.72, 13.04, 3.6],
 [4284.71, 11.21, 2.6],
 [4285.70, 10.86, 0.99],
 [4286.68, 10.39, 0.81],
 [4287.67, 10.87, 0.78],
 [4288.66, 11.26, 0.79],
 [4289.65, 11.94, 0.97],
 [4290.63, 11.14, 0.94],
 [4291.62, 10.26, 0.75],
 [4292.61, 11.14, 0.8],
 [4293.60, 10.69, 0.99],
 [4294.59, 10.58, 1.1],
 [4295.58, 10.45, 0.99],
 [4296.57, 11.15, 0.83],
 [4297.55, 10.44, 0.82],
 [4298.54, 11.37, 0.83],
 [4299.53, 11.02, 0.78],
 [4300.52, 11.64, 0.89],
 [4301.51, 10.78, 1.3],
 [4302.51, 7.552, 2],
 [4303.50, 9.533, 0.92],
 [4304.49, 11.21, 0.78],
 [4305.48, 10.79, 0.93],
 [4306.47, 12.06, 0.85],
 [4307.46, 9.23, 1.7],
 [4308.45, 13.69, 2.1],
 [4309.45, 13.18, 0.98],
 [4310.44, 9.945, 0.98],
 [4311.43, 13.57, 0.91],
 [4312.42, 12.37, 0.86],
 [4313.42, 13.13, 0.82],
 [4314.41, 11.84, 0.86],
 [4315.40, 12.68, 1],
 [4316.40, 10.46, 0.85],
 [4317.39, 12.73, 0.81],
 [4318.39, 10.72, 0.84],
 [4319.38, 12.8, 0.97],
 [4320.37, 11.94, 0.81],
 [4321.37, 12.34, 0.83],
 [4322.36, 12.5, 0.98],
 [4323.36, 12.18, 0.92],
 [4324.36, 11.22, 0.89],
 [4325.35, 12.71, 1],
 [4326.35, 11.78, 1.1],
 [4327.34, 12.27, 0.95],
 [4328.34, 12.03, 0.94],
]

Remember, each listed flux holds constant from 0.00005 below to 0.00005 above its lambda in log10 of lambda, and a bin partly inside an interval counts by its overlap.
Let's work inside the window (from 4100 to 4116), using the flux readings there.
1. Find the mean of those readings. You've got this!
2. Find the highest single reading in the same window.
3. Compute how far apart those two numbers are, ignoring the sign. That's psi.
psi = 1.8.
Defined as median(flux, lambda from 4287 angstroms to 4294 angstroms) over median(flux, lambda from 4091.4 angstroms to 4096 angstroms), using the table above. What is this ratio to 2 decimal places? 0.92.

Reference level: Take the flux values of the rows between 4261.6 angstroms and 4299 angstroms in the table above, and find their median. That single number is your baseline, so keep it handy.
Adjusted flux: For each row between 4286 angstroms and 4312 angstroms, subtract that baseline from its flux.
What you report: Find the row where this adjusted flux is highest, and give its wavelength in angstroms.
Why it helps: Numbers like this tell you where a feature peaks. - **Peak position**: 4308.45 angstroms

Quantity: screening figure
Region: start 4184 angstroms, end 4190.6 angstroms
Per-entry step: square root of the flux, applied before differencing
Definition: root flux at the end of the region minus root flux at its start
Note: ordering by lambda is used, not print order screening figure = -0.10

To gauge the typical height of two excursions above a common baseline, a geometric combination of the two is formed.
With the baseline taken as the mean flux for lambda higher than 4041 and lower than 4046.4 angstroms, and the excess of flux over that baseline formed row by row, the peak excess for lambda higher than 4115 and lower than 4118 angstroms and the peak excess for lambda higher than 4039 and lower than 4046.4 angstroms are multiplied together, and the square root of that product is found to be 0.5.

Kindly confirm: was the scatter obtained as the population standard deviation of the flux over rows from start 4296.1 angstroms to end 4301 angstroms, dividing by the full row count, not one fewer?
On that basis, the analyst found 0.4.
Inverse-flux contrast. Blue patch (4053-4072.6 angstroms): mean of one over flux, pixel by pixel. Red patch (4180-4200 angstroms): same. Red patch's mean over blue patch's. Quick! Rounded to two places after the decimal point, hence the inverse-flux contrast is 1.15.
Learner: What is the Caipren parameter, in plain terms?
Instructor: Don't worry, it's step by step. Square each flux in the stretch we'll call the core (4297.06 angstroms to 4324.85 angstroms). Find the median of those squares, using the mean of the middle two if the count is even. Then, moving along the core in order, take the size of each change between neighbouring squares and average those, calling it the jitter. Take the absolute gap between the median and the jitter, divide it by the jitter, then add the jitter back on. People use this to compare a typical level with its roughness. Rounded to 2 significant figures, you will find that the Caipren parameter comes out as 38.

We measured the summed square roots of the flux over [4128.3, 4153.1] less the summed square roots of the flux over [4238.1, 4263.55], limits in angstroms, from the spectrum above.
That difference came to 5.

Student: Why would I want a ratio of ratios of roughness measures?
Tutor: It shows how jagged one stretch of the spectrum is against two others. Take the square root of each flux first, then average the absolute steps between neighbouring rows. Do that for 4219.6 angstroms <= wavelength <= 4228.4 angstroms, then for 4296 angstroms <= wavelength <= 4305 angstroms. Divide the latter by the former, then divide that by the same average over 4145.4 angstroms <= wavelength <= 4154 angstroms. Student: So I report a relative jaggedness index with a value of 12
